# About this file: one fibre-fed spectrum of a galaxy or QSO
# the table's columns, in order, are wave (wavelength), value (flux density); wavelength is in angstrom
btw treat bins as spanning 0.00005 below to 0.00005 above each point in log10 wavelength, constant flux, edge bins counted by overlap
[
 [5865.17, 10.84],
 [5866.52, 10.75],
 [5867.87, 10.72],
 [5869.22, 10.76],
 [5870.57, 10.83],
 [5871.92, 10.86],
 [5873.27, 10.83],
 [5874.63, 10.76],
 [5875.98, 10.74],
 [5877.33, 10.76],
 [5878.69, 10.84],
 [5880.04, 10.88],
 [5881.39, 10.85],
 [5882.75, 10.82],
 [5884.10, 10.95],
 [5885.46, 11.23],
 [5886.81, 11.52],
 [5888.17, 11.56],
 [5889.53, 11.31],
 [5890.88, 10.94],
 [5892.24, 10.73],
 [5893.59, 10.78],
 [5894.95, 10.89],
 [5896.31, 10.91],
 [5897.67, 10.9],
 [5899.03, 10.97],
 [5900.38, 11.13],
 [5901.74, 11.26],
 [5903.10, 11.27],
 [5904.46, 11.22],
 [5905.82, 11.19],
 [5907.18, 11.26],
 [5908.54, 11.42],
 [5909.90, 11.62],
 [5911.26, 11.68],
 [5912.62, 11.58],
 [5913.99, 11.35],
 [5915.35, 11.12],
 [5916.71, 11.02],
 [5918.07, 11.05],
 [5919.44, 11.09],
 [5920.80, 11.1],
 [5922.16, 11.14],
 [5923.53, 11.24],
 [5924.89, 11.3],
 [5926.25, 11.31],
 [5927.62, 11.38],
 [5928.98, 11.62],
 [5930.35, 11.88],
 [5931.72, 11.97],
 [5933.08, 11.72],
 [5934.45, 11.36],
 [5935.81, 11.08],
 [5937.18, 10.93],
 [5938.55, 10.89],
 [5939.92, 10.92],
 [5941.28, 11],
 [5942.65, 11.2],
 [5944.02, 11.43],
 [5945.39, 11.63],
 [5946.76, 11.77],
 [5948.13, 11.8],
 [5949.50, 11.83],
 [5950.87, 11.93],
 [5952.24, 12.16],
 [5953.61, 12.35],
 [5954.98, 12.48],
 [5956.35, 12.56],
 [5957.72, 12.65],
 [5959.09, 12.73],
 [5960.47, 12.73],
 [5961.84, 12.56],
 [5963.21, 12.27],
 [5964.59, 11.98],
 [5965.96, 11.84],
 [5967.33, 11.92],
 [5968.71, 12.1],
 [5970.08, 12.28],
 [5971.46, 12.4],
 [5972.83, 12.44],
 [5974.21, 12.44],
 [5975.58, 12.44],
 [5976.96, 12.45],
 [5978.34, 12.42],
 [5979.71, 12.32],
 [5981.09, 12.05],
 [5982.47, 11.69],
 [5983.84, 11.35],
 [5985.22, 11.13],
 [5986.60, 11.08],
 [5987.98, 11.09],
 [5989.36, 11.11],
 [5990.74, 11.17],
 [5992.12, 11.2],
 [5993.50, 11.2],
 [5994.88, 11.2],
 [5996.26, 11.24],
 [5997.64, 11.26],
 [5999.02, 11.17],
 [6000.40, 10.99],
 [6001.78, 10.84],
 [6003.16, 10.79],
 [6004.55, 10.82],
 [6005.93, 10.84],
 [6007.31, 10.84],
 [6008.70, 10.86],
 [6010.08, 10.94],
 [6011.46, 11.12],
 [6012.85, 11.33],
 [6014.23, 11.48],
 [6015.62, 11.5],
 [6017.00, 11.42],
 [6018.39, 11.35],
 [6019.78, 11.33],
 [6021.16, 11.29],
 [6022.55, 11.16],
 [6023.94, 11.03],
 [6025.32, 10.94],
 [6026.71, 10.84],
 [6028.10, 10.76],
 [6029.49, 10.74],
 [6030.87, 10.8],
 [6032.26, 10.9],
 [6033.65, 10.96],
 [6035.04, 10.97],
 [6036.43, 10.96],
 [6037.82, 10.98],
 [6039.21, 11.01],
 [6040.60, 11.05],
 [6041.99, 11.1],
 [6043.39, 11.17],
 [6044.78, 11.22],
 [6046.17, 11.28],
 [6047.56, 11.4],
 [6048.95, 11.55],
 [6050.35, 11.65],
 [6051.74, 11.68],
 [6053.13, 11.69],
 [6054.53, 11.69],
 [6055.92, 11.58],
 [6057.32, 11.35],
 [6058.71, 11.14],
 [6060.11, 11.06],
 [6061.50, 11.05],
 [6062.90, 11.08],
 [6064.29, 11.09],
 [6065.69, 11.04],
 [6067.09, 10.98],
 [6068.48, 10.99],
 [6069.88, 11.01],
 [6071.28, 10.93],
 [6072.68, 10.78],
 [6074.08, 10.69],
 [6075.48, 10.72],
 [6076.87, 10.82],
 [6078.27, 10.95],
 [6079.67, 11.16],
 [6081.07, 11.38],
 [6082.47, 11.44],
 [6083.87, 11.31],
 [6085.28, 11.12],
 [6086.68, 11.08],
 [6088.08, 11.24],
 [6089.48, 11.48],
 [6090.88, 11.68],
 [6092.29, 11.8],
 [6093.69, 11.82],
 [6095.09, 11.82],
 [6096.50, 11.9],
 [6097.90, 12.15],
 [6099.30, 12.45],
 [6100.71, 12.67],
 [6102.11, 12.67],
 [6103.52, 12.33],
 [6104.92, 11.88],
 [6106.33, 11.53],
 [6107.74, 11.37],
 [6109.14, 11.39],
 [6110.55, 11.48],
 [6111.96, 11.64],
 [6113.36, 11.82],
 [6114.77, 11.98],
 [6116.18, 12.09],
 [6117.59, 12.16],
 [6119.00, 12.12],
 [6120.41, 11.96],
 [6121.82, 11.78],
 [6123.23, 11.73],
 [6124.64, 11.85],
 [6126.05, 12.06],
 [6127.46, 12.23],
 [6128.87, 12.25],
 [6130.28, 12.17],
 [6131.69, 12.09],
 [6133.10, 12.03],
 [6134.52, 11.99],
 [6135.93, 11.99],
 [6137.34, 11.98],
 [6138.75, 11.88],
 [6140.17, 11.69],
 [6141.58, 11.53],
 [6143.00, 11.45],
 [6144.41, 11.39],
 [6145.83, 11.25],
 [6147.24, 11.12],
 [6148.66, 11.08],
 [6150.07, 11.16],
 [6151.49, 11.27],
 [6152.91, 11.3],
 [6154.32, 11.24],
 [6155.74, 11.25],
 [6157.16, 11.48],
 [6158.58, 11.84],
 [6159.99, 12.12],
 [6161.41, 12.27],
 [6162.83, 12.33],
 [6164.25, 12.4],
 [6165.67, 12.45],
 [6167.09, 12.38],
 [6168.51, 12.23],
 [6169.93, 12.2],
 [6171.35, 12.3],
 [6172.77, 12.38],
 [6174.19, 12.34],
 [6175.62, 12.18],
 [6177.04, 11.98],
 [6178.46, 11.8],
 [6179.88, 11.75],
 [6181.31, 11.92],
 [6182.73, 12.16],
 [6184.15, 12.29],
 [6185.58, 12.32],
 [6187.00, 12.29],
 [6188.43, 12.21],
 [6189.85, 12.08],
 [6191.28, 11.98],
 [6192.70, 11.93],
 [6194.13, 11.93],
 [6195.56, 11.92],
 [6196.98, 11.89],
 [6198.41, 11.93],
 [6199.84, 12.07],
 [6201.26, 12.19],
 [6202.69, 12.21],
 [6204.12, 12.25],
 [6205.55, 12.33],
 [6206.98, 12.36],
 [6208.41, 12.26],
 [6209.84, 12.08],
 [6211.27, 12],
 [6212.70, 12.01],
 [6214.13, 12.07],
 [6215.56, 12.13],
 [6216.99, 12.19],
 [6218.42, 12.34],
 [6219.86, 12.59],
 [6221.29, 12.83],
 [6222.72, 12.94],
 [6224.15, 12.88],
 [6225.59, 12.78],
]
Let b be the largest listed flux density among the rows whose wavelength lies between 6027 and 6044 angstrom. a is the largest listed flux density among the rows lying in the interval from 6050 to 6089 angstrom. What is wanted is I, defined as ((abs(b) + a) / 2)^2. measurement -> 131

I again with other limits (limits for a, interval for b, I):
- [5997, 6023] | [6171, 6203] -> 143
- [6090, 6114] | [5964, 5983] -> 158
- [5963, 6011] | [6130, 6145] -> 152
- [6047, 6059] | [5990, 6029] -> 134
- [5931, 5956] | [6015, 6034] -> 144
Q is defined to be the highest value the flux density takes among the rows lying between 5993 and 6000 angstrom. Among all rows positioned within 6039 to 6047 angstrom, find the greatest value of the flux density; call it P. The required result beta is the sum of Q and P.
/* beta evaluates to 22.5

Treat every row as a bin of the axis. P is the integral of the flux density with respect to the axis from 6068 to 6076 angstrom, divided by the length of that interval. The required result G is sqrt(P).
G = 3.29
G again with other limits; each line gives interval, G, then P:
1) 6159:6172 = 3.51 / 12.3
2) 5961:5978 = 3.50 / 12.3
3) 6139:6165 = 3.40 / 11.6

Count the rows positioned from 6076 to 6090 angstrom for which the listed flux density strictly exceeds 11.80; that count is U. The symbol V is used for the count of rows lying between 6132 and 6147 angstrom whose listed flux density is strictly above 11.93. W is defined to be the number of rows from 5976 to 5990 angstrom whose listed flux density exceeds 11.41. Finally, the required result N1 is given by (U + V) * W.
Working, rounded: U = 0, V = 4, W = 5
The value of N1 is 20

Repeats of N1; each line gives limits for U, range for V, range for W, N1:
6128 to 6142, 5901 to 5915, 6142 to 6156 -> 8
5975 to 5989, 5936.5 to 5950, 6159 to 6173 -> 50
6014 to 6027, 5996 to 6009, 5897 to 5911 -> 0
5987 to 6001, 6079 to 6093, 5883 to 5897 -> 0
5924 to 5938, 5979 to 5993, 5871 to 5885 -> 0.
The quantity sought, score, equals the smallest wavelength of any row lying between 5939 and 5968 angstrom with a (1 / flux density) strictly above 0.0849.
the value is 5939.92 angstrom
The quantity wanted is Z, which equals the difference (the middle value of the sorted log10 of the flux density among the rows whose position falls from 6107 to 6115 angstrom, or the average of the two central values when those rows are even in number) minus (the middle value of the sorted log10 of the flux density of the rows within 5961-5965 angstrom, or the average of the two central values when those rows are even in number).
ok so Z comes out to -0.03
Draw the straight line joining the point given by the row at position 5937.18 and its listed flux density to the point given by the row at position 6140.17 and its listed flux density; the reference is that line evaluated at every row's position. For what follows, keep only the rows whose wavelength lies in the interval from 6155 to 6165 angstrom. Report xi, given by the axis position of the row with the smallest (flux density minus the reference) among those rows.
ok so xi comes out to 6155.74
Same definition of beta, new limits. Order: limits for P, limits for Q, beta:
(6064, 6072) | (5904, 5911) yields 22.7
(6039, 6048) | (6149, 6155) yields 22.7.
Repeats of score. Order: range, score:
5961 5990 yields 5982.47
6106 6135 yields 6106.33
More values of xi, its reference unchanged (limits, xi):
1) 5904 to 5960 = 5938.55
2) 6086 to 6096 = 6086.68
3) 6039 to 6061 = 6060.11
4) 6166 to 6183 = 6179.88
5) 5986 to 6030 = 6029.49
